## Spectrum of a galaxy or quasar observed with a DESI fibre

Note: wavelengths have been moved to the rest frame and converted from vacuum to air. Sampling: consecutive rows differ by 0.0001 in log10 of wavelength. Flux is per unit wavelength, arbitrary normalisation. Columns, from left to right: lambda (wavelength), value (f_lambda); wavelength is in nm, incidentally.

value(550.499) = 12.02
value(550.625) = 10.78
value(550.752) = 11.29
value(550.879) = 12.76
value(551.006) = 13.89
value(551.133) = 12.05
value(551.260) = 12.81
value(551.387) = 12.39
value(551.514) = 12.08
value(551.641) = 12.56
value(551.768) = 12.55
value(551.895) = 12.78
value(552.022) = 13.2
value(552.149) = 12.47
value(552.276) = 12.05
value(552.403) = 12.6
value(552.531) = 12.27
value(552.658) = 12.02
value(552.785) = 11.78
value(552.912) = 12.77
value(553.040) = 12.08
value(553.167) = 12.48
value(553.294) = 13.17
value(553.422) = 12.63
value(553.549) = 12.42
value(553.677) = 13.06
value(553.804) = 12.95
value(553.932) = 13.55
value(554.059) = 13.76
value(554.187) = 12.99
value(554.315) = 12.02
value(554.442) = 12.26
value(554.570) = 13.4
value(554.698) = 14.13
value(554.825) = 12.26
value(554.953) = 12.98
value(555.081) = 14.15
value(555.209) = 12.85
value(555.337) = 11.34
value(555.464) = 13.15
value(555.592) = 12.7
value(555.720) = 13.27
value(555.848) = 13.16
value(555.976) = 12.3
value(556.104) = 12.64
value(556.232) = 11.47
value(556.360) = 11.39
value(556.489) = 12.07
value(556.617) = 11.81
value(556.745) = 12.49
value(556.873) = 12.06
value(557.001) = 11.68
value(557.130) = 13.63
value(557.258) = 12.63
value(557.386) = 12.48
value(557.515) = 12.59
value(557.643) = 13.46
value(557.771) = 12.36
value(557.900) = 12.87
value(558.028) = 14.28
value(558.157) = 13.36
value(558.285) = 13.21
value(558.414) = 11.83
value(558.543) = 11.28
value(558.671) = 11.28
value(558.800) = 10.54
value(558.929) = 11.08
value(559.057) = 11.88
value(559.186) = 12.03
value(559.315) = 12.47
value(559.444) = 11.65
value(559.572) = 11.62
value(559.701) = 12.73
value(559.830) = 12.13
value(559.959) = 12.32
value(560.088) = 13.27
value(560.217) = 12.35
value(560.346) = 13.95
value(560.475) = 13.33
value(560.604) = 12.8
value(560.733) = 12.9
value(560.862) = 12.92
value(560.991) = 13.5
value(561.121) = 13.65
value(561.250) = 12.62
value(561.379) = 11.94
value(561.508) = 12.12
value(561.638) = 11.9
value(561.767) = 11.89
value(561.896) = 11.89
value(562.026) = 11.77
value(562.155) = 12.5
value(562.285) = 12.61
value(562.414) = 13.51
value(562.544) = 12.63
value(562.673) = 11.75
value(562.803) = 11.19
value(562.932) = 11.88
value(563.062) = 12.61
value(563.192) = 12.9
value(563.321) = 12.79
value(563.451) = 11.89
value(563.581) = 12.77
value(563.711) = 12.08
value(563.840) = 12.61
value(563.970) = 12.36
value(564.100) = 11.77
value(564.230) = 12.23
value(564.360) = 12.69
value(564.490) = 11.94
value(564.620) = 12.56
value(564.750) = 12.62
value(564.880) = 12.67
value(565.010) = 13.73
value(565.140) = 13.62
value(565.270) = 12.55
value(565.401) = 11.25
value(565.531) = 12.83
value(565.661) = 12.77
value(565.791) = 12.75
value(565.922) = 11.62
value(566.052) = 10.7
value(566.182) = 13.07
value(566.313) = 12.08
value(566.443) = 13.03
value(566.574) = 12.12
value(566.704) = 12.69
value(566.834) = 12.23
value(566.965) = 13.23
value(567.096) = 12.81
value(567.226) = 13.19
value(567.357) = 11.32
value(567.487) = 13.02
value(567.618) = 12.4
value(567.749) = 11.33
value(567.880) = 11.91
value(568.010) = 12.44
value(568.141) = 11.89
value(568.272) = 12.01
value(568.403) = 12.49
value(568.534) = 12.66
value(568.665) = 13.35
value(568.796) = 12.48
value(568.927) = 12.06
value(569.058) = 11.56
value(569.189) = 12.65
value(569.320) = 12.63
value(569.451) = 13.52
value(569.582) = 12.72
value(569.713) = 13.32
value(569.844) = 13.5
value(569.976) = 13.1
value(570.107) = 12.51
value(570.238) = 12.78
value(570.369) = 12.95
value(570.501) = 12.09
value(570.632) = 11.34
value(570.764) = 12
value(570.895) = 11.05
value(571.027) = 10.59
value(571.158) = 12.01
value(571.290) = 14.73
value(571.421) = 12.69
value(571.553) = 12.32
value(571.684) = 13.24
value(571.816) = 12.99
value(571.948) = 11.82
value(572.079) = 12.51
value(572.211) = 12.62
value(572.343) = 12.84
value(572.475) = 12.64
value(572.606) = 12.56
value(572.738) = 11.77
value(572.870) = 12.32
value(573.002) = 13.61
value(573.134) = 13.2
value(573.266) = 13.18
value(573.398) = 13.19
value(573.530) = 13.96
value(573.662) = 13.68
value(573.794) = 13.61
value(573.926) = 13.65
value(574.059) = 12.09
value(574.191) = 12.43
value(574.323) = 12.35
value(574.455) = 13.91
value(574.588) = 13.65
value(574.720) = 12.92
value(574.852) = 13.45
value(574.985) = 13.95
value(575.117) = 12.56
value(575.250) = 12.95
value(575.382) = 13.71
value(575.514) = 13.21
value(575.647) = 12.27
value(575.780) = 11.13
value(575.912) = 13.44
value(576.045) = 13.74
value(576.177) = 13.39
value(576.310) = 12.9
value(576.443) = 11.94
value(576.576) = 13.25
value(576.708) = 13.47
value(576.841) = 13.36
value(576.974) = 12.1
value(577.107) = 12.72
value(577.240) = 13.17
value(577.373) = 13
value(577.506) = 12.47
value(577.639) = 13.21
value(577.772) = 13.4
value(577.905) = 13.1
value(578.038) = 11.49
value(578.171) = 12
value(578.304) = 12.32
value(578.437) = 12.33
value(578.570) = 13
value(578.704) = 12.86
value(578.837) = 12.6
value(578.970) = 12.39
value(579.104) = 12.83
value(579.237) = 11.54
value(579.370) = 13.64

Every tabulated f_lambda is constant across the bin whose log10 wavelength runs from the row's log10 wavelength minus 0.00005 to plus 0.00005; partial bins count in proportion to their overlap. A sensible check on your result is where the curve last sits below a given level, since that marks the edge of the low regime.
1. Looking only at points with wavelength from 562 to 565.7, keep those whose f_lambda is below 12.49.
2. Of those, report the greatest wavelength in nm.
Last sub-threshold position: 565.401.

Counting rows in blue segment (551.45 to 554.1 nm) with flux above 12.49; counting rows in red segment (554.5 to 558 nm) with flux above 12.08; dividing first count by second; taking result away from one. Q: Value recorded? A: 0.40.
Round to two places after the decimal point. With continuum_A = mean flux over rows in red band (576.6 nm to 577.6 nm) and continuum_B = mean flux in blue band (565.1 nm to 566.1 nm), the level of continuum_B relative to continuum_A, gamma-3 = 0.95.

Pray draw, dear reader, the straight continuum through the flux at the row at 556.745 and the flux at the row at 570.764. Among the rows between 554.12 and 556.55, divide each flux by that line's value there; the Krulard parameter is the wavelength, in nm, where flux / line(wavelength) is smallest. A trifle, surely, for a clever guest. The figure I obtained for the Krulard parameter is 555.337 nm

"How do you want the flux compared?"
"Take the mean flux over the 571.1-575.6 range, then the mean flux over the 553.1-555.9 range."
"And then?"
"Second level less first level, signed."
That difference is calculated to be -0.07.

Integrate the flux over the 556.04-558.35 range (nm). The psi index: 29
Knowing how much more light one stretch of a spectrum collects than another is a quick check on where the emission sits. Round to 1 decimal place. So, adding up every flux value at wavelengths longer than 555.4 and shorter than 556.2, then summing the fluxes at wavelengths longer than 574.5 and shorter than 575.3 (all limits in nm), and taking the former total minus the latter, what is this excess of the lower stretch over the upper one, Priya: -2.3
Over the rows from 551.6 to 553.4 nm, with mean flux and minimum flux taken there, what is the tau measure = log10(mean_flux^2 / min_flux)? 1.12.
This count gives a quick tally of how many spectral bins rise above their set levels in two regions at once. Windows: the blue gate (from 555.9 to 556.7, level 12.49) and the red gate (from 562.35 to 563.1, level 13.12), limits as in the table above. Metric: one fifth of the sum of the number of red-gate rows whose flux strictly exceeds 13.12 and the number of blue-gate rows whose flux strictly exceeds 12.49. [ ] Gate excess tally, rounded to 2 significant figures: 0.40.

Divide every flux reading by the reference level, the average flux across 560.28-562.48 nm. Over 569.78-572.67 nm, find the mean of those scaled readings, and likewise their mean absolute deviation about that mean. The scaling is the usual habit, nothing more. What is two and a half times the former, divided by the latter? 51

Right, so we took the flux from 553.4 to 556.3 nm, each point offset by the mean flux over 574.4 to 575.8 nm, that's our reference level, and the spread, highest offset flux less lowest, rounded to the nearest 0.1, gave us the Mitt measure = 2.8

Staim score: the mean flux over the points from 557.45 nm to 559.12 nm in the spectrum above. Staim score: 12.3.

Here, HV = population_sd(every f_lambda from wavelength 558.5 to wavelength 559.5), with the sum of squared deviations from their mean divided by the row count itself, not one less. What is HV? 0.57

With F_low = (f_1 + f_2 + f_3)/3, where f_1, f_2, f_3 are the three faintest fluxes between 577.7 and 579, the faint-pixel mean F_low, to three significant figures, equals 11.9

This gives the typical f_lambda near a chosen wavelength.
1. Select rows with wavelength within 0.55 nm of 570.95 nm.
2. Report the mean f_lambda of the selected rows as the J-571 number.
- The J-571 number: 12.1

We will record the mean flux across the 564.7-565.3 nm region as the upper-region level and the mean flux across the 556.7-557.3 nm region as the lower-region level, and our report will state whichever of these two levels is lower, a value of 12.5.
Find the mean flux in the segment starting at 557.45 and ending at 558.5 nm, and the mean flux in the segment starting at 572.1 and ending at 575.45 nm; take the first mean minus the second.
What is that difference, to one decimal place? -0.1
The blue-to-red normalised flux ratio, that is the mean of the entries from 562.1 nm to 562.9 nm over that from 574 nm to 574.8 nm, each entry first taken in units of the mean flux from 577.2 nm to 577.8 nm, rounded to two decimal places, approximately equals 0.96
